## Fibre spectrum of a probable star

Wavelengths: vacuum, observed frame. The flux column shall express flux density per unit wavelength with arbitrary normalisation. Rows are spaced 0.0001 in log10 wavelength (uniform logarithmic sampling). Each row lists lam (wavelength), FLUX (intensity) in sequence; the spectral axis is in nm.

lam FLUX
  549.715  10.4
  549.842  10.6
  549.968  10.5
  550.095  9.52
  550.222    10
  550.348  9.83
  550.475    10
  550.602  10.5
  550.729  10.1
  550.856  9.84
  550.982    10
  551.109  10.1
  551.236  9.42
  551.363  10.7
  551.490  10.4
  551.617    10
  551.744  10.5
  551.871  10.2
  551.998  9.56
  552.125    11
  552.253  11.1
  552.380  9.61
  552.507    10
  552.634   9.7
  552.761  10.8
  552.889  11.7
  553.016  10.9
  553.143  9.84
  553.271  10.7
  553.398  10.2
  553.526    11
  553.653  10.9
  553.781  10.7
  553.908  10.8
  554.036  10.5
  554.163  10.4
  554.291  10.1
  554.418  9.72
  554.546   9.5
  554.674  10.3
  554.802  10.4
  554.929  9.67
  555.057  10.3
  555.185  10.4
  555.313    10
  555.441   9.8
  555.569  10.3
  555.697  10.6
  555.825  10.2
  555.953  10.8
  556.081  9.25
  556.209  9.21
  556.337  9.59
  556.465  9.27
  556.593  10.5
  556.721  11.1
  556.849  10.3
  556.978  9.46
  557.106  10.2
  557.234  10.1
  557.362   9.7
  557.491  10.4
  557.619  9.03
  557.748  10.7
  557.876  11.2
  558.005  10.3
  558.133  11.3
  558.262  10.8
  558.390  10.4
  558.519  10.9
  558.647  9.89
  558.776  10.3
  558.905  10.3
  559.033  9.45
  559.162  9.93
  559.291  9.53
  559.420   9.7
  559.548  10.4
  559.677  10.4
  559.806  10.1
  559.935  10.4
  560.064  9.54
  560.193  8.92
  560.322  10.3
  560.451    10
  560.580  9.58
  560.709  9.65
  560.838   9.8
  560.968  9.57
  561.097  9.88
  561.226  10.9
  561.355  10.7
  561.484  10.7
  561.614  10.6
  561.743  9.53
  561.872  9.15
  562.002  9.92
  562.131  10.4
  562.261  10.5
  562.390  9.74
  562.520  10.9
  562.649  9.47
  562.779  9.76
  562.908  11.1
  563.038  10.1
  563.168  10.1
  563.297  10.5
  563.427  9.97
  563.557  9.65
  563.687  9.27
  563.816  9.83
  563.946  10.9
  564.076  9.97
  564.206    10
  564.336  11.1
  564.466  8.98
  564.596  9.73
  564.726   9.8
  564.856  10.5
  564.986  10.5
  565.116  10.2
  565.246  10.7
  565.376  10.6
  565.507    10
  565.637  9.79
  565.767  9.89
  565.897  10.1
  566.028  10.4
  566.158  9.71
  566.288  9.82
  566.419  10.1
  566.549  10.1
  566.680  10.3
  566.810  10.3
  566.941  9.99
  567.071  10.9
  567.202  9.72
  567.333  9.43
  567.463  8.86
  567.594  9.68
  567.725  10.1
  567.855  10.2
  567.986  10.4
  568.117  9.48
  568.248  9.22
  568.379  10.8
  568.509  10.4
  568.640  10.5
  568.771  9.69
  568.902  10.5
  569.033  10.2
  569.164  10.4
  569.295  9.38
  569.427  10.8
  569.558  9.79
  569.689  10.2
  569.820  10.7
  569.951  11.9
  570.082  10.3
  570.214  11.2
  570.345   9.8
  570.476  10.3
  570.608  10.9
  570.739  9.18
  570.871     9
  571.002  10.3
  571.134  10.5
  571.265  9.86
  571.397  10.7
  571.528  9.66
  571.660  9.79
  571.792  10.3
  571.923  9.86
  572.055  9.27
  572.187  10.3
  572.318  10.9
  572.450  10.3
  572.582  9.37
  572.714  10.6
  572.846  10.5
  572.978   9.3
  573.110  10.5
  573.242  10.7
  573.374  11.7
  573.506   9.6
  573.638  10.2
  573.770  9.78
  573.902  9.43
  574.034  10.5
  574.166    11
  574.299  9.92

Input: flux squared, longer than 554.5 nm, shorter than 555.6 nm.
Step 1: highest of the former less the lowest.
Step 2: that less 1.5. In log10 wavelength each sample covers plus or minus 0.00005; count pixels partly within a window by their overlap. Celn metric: 16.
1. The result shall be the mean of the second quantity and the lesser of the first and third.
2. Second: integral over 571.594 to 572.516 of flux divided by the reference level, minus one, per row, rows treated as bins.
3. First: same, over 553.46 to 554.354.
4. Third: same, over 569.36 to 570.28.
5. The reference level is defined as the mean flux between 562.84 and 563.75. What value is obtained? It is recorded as 0.024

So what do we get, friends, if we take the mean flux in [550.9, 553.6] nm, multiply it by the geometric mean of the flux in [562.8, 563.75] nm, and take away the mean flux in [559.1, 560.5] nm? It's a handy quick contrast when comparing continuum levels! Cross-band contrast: 94.5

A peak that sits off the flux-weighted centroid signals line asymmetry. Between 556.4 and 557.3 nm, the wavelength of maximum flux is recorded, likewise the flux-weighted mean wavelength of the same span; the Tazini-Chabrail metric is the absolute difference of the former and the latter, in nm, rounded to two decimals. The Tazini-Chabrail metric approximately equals 0.13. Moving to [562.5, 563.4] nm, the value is 0.00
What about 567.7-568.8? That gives 0.13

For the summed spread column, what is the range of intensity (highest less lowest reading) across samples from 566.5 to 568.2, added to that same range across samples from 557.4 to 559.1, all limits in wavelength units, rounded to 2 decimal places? 4.31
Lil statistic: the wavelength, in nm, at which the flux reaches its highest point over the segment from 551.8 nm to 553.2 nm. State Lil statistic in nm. 552.889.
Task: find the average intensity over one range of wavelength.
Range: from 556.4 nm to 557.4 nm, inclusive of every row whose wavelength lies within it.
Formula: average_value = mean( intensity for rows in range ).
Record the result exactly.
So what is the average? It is 10.1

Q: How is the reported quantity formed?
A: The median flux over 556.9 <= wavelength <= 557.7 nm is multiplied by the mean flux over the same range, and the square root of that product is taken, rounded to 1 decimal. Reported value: 9.9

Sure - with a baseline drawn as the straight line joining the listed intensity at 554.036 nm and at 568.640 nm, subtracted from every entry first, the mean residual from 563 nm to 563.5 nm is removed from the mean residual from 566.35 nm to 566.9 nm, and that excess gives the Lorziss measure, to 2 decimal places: 0.03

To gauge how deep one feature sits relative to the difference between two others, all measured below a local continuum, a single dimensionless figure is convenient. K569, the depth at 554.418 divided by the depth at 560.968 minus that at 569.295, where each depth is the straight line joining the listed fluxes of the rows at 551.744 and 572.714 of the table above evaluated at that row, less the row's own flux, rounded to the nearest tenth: -3.5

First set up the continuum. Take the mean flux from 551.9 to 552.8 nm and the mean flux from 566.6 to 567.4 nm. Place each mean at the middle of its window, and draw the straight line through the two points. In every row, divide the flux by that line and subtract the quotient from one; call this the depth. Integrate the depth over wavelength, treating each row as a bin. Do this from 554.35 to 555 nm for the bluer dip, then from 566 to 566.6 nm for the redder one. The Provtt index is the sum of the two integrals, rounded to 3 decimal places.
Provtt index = 0.025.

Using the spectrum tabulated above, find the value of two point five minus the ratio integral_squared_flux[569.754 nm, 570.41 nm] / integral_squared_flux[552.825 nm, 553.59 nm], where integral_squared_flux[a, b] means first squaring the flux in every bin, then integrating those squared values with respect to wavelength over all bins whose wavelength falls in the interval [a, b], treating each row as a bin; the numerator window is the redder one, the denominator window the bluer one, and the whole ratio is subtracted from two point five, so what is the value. 1.6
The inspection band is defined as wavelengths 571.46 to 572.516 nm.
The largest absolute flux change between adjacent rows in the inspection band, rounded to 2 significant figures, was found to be 1.0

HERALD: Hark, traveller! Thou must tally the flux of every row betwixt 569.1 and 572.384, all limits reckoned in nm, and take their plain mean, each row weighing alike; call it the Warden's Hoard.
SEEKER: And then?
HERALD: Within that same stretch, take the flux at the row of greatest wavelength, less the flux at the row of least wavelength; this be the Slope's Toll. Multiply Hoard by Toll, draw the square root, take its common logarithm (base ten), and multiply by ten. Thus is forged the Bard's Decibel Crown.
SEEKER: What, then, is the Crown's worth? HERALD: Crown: 3.5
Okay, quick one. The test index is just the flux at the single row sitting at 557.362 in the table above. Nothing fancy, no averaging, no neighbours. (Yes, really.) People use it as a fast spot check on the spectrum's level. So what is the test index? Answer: 9.7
